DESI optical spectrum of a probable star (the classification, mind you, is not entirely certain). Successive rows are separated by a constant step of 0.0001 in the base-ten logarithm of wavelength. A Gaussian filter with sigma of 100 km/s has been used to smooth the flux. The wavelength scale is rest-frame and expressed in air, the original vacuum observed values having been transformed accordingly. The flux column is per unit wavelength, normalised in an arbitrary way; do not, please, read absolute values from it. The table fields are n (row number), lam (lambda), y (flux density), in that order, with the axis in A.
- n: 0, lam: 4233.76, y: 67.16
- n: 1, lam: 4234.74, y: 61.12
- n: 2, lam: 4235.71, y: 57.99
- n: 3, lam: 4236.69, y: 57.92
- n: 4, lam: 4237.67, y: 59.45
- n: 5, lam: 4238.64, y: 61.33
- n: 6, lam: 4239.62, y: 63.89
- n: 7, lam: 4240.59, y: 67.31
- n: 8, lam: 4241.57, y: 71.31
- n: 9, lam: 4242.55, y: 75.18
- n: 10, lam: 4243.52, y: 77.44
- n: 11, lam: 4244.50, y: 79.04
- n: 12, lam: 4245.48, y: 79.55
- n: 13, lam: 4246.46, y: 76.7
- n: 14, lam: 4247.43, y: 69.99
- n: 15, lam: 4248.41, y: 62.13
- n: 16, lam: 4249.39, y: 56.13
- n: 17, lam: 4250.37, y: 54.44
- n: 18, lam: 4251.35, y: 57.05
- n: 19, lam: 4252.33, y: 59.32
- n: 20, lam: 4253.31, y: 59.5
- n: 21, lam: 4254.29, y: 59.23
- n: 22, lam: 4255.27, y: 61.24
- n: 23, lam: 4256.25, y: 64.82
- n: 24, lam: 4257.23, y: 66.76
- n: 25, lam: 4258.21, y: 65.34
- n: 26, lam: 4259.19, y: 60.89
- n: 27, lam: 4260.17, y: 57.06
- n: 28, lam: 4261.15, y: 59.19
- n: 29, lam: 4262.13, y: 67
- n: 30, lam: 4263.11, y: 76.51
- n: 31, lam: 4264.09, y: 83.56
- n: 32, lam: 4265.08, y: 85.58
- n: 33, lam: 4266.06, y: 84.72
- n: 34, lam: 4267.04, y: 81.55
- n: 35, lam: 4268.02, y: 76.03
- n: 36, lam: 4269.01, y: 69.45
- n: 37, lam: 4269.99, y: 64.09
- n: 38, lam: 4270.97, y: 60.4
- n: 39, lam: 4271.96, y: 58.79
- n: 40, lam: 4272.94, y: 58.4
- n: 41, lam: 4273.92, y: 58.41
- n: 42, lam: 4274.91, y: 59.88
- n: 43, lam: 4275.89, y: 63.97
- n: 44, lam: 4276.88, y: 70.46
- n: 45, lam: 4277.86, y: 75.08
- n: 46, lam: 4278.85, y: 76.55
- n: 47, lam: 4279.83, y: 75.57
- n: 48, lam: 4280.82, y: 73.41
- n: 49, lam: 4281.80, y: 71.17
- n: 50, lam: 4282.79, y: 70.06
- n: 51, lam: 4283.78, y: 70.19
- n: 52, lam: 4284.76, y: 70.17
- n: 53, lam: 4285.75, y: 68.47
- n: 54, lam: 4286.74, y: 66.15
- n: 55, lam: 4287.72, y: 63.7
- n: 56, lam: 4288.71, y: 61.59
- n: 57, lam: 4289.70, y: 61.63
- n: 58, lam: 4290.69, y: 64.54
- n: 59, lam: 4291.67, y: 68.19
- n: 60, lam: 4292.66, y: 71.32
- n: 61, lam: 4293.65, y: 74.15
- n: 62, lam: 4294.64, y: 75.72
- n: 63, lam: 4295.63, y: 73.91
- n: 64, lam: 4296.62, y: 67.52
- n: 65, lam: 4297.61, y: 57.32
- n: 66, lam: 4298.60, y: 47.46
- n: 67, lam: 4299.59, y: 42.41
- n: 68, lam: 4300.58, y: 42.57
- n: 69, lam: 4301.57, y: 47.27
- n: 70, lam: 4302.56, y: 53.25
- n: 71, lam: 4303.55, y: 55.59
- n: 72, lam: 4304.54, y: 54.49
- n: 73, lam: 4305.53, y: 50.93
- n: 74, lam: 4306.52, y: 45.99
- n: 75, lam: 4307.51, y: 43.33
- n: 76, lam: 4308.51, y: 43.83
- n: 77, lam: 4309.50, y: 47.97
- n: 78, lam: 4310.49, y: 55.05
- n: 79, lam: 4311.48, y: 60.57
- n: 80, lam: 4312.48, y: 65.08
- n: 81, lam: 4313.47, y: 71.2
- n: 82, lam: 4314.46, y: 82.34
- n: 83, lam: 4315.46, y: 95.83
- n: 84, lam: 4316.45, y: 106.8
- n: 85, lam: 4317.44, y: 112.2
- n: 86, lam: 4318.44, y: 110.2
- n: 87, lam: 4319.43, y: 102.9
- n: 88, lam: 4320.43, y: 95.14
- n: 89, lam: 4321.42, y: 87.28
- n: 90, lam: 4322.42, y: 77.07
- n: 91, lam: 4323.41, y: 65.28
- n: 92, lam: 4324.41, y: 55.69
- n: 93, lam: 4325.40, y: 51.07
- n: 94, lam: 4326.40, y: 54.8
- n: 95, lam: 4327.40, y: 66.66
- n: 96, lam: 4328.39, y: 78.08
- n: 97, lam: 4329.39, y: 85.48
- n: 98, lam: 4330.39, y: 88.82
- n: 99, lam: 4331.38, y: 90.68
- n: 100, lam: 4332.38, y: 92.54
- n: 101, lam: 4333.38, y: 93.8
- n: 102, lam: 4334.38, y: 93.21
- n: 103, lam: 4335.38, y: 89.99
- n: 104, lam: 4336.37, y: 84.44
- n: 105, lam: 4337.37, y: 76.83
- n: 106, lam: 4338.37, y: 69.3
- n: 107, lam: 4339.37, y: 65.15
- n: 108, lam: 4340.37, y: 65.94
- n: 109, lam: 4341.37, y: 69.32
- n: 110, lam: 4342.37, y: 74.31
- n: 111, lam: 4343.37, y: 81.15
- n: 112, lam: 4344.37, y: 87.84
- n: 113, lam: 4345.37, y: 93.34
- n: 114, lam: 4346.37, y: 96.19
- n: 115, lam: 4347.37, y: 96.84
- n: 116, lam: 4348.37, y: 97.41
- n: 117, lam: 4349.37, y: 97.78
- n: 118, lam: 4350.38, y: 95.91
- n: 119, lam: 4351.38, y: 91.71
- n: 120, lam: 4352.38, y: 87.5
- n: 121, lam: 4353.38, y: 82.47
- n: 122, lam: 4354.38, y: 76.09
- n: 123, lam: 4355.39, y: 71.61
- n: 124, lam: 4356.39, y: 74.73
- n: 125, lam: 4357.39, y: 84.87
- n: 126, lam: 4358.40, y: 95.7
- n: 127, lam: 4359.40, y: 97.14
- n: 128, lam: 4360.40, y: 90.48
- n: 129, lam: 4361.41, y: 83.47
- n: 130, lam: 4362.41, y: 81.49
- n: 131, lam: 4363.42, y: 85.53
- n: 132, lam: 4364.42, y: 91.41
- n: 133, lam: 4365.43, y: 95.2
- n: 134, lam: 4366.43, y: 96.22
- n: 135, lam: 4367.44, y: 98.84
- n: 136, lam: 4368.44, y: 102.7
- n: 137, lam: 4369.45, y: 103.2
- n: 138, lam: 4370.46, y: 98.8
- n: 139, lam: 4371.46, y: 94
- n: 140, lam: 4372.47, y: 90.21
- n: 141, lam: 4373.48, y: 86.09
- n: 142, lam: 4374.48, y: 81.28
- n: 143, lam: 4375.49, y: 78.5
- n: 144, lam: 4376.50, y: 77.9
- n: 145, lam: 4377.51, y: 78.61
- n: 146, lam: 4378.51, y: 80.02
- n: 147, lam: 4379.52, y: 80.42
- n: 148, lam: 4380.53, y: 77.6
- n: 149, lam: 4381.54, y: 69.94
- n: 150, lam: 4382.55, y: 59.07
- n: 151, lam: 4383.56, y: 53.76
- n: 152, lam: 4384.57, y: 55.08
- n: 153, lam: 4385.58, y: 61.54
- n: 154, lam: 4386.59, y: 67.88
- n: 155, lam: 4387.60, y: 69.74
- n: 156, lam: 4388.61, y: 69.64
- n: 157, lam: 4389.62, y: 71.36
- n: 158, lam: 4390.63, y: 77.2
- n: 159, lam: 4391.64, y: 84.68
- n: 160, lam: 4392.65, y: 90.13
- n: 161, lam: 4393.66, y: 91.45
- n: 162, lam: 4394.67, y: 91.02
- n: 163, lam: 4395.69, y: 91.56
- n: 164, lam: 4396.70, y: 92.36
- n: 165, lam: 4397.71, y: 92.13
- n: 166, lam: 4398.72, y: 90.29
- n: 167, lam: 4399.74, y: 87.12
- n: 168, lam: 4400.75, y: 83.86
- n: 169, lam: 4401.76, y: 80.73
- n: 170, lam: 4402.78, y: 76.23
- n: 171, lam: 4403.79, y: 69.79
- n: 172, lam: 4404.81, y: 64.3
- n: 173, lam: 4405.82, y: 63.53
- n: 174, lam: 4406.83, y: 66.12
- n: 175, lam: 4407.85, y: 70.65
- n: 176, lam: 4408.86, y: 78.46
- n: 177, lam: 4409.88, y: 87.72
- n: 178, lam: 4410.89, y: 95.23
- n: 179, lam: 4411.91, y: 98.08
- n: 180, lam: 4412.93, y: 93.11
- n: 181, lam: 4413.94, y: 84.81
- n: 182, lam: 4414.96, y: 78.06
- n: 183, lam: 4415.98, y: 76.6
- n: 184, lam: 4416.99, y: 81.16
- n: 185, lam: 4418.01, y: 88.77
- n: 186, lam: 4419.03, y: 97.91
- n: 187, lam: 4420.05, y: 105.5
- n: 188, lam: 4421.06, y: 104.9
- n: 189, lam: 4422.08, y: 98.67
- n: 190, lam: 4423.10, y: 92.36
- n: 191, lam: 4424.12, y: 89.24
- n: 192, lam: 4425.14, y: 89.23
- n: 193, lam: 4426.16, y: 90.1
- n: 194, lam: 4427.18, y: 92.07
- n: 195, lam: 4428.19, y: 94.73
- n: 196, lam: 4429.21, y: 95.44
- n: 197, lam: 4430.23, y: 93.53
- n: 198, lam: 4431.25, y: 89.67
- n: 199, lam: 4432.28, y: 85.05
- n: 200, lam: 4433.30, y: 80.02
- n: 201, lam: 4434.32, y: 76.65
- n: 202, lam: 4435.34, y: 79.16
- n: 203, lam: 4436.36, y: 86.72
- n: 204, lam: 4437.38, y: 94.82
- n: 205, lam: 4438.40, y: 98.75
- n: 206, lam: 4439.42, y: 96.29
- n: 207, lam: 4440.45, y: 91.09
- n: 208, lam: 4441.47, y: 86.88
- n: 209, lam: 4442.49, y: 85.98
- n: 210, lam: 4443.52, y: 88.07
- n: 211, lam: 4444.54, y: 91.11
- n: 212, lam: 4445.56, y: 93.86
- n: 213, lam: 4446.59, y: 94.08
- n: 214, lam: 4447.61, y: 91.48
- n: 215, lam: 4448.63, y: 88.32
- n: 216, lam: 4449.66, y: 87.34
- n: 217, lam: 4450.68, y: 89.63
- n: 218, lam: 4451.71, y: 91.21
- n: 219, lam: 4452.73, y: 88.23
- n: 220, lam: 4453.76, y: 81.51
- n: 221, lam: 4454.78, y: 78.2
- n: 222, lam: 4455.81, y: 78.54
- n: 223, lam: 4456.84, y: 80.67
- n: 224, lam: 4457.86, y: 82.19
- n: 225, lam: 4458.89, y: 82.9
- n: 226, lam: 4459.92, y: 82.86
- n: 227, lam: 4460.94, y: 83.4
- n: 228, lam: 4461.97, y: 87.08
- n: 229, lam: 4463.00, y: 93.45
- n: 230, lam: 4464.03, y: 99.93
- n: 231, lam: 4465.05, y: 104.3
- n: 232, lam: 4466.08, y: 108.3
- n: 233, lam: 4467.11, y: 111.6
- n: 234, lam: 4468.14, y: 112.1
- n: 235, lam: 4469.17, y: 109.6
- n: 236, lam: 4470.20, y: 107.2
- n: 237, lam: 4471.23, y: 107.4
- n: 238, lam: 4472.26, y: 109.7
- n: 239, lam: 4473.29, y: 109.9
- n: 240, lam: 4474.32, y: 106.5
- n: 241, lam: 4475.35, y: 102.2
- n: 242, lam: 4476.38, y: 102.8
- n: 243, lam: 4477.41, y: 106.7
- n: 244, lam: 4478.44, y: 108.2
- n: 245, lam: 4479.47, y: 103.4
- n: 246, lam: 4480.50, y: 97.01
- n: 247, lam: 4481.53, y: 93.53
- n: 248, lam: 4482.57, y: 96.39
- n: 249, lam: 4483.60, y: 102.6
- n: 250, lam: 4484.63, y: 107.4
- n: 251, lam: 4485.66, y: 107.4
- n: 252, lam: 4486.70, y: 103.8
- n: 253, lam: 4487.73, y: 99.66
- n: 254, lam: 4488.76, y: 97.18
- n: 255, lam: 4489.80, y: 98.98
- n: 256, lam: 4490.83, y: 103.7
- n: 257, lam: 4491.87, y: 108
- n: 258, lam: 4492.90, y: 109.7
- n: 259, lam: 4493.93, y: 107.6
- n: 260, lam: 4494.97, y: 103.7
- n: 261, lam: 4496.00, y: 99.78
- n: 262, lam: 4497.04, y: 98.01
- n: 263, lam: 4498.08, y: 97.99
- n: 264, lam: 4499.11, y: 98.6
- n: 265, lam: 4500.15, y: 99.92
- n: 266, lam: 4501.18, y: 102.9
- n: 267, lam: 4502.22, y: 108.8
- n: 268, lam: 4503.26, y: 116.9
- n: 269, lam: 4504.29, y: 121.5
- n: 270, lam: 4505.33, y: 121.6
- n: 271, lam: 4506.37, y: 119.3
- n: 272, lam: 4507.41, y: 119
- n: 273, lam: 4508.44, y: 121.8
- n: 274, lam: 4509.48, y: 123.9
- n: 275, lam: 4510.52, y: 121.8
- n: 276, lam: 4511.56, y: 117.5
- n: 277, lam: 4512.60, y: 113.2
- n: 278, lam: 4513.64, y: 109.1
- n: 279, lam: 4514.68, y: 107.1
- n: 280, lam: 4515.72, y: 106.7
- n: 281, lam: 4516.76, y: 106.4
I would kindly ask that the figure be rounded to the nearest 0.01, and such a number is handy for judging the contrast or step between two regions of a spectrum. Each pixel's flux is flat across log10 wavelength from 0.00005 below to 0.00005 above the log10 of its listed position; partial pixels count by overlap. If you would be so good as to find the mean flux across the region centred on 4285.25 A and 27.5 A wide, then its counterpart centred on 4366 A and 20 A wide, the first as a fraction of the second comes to 0.74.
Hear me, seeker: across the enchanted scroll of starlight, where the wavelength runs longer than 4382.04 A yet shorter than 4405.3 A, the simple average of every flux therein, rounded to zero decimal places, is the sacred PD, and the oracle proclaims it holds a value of 77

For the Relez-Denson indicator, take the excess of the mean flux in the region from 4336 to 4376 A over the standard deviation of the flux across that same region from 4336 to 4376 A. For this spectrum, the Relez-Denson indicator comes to 76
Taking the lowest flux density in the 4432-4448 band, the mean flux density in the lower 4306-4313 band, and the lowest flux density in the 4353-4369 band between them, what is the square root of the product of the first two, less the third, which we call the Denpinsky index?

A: -9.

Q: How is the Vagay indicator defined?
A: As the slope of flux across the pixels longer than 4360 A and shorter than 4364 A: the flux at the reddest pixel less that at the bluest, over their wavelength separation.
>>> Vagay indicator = -1.6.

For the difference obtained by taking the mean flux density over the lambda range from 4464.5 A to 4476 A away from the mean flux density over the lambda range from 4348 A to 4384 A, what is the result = -22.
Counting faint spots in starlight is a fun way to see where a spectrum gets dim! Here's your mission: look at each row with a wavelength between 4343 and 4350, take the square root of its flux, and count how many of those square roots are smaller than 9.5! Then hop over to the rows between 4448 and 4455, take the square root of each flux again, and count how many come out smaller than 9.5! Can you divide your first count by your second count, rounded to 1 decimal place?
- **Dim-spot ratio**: 0.3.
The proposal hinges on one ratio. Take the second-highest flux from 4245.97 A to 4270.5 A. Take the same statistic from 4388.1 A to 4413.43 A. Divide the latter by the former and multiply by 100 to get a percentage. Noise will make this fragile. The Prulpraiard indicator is 112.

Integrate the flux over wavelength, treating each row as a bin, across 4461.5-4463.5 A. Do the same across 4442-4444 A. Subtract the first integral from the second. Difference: -7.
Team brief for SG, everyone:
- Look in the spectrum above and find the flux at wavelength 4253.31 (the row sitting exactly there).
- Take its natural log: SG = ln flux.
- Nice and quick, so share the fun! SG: 4.1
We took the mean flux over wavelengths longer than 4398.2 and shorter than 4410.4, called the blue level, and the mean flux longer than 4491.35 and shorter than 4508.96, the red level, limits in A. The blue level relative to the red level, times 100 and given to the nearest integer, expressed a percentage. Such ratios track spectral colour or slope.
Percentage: 70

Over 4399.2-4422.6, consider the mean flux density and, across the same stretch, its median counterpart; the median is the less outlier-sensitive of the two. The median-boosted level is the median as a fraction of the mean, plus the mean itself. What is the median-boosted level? 85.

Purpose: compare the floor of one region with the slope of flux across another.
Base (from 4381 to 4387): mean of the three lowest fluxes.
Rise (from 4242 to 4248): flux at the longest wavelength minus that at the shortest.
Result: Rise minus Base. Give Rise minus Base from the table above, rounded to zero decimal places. -61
